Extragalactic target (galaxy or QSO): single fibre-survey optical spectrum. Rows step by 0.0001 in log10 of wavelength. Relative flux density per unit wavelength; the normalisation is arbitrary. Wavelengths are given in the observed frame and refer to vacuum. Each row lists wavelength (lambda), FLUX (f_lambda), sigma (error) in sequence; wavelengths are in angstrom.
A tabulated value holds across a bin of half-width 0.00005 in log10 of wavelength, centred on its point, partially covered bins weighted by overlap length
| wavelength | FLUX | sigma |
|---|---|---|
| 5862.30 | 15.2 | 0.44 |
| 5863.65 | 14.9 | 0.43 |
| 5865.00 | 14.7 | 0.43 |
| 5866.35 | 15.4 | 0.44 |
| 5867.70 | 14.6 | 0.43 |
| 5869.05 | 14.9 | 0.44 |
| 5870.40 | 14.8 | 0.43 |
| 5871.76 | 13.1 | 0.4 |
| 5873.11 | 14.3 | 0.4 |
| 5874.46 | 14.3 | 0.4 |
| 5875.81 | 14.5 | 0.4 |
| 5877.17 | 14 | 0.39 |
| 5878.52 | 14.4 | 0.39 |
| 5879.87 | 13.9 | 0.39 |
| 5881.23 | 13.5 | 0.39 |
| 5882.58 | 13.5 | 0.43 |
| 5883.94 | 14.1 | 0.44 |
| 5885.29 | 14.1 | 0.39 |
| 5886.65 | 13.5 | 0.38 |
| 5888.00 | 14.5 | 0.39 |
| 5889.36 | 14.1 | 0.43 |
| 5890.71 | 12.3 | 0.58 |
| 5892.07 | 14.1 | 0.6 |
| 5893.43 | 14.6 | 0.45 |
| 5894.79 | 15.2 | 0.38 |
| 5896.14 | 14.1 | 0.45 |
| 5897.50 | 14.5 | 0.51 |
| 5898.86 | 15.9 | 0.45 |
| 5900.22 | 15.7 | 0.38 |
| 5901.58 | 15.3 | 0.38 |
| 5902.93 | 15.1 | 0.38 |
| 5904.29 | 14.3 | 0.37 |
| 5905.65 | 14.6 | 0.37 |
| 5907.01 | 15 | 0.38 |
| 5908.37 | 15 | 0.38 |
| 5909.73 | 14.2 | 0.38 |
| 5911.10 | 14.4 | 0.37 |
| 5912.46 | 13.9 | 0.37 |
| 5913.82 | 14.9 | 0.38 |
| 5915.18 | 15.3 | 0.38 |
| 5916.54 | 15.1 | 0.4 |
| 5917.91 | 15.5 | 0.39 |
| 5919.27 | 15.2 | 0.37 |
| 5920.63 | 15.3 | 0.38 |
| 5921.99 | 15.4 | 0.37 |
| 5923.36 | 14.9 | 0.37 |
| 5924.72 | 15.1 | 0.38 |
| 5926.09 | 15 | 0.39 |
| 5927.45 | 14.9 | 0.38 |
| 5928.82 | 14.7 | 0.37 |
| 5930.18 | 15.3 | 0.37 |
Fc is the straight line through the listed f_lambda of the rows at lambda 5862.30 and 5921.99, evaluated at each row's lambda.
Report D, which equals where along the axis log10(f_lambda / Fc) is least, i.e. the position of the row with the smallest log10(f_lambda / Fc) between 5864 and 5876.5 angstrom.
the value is 5871.76 angstrom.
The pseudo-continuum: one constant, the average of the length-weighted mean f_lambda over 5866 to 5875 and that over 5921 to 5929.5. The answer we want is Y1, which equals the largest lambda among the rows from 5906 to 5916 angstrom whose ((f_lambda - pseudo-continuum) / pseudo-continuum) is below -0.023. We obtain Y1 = 5912.46 angstrom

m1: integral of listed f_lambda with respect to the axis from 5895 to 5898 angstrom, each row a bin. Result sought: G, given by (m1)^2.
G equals 1880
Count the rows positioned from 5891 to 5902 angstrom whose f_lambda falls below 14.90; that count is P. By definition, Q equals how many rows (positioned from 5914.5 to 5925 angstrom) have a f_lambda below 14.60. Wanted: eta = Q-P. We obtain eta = -4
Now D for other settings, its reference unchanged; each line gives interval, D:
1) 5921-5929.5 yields 5928.82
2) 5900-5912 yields 5909.73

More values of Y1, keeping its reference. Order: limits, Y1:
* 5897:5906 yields 5904.29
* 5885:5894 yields 5892.07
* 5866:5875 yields 5874.46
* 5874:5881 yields 5879.87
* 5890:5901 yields 5896.14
